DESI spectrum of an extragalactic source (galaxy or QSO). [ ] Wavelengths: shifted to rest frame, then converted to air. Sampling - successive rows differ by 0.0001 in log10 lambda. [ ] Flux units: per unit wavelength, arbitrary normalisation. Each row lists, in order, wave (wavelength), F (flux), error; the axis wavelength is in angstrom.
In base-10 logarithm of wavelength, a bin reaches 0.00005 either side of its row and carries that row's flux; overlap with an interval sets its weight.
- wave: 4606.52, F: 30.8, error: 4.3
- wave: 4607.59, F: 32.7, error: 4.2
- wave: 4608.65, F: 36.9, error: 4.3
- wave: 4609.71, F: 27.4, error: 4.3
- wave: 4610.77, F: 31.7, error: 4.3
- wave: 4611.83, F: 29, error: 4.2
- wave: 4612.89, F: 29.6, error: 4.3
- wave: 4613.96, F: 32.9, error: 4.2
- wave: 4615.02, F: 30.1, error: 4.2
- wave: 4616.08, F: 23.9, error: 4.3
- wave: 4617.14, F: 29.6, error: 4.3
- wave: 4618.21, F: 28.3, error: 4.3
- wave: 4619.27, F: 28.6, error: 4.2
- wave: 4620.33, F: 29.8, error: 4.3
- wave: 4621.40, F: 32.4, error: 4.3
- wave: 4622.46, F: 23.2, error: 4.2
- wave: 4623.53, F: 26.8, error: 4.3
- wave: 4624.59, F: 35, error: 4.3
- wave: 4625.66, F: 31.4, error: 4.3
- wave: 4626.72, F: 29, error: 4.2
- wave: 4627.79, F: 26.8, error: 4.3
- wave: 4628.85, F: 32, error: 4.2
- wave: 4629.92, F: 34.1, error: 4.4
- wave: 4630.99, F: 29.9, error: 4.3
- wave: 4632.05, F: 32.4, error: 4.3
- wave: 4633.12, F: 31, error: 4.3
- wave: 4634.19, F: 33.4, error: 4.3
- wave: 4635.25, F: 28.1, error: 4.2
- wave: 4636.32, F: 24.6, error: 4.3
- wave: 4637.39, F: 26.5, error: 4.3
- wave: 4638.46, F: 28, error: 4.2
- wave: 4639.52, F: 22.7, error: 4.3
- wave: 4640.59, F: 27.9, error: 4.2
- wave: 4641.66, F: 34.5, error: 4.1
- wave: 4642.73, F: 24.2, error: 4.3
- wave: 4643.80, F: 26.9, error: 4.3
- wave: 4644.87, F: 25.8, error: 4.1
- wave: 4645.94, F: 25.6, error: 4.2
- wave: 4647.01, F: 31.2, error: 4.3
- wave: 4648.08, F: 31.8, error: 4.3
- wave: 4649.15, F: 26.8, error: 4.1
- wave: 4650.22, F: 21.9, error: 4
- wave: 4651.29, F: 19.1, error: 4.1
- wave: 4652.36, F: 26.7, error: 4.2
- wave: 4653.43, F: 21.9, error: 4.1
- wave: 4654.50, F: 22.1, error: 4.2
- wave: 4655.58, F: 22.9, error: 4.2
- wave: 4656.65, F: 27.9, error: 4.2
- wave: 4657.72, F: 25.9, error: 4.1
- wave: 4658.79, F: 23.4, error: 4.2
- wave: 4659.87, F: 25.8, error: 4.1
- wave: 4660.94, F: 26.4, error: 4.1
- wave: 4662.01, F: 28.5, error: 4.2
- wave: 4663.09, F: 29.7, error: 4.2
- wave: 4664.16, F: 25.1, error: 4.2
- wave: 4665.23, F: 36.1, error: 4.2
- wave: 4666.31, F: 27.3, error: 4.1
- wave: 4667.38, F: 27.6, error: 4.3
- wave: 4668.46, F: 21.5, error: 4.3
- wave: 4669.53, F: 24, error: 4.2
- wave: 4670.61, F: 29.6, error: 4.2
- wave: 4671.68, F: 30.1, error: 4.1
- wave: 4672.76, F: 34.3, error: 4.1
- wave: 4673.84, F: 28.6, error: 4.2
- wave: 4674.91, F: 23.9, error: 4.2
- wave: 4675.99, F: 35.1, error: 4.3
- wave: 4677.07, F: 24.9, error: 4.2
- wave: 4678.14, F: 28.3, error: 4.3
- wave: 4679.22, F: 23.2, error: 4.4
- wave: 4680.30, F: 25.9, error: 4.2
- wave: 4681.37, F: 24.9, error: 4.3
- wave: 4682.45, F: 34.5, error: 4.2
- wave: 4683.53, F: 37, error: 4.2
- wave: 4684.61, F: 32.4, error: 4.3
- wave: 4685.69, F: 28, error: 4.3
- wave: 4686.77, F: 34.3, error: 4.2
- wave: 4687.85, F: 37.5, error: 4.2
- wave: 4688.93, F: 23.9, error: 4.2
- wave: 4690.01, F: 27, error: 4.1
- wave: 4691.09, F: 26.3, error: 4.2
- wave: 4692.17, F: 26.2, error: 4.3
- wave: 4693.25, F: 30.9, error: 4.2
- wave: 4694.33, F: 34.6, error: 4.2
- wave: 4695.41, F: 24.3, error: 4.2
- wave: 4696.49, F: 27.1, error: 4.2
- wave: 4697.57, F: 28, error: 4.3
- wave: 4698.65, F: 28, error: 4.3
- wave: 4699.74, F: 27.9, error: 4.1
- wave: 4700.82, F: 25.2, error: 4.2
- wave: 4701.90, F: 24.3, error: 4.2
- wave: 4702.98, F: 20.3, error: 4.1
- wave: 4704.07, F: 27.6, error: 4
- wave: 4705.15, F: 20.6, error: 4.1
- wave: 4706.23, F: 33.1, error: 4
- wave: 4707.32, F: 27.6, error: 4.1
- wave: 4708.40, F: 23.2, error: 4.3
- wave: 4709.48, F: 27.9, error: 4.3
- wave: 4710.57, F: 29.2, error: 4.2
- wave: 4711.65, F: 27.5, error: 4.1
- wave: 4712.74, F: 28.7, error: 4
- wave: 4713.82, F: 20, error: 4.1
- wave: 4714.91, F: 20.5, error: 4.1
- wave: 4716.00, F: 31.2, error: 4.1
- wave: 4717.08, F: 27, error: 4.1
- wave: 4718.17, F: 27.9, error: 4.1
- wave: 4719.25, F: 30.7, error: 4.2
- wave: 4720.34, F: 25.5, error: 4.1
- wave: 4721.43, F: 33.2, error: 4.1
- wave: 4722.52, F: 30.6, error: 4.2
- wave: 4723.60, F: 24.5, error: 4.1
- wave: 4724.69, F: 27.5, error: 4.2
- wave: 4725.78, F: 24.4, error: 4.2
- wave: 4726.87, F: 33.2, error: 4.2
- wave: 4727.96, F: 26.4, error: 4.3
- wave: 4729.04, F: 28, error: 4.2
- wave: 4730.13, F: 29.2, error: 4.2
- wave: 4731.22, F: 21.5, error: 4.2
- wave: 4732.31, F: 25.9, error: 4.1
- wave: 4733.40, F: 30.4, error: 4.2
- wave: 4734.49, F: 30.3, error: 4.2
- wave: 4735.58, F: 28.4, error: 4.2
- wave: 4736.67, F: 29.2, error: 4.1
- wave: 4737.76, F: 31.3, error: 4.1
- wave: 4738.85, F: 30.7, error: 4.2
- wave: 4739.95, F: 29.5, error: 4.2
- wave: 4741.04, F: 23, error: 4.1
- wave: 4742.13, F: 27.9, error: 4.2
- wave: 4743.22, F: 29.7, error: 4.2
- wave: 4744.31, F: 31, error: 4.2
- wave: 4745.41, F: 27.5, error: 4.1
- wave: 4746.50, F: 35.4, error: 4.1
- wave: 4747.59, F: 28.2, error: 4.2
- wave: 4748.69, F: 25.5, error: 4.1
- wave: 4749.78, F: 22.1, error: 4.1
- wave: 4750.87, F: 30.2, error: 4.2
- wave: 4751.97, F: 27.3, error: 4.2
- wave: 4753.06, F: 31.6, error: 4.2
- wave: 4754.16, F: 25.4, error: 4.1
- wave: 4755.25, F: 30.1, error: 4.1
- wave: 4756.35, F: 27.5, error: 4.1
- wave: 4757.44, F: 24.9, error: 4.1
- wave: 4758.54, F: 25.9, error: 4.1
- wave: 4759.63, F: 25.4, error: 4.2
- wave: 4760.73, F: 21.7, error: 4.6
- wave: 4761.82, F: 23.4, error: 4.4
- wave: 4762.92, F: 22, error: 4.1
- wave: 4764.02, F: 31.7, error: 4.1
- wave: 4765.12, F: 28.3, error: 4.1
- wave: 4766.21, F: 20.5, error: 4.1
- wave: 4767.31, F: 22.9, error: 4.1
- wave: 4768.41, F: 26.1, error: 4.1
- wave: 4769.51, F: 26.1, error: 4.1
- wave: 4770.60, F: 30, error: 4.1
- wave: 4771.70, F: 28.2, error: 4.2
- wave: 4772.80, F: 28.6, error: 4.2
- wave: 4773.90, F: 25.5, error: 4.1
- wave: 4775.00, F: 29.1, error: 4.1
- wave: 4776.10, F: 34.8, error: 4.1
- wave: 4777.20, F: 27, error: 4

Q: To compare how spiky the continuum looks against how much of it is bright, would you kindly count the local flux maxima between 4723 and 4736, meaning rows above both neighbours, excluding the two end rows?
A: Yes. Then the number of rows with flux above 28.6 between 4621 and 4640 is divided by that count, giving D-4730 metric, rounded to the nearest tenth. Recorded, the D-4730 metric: 2.5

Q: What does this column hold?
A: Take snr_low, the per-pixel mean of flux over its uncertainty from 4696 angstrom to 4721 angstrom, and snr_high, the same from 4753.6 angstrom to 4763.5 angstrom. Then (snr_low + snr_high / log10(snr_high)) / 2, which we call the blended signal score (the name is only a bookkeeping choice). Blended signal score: 7.06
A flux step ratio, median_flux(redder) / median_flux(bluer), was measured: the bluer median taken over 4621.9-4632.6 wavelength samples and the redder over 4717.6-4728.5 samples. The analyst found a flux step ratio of 0.90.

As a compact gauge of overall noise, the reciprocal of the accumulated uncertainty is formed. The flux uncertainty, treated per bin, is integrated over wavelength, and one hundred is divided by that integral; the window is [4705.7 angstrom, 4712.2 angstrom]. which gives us 3.69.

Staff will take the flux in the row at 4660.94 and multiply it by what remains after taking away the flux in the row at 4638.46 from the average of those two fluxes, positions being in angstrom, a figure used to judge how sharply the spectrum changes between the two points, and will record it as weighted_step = -21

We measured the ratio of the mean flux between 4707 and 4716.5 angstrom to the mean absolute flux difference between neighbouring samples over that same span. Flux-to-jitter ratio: 6.3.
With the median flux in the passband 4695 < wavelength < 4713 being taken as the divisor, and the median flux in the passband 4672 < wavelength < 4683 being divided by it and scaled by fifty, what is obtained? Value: 49.1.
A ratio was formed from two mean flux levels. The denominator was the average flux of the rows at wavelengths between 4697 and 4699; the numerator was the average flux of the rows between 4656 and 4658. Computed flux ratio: 0.96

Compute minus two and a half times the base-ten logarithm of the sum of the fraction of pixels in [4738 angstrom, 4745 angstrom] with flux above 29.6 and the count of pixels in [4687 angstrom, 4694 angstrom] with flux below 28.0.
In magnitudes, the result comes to -1.63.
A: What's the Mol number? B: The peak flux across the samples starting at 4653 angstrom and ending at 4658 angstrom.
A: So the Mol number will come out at 27.9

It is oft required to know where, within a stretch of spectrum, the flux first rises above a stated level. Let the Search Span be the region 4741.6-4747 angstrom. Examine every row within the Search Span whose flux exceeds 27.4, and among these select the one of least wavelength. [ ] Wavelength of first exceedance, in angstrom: 4742.13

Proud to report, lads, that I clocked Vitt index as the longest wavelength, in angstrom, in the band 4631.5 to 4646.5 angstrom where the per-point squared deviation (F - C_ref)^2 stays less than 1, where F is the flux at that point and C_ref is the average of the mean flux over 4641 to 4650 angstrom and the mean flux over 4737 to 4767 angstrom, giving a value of 4643.80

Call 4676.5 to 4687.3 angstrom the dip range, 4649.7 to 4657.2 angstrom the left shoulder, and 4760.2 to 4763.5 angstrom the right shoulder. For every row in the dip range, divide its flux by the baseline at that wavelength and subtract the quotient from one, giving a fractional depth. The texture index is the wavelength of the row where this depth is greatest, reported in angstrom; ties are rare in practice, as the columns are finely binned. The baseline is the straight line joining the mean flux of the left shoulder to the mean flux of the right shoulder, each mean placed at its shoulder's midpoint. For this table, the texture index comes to 4679.22 angstrom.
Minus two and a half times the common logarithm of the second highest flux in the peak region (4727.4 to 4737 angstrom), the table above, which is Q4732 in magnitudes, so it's -3.70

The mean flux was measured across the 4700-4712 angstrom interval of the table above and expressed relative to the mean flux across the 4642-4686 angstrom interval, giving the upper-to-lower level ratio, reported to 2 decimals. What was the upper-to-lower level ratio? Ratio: 0.96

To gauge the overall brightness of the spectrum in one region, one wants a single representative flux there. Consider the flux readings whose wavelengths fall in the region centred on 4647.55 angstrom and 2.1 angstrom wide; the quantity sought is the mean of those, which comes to 31.5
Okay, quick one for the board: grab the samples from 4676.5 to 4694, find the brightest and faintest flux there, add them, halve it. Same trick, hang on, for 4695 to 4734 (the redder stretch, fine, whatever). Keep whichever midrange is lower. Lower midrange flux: 26.6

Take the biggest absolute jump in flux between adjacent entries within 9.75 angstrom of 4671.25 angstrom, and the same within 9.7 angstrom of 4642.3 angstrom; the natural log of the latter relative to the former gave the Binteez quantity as -0.08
